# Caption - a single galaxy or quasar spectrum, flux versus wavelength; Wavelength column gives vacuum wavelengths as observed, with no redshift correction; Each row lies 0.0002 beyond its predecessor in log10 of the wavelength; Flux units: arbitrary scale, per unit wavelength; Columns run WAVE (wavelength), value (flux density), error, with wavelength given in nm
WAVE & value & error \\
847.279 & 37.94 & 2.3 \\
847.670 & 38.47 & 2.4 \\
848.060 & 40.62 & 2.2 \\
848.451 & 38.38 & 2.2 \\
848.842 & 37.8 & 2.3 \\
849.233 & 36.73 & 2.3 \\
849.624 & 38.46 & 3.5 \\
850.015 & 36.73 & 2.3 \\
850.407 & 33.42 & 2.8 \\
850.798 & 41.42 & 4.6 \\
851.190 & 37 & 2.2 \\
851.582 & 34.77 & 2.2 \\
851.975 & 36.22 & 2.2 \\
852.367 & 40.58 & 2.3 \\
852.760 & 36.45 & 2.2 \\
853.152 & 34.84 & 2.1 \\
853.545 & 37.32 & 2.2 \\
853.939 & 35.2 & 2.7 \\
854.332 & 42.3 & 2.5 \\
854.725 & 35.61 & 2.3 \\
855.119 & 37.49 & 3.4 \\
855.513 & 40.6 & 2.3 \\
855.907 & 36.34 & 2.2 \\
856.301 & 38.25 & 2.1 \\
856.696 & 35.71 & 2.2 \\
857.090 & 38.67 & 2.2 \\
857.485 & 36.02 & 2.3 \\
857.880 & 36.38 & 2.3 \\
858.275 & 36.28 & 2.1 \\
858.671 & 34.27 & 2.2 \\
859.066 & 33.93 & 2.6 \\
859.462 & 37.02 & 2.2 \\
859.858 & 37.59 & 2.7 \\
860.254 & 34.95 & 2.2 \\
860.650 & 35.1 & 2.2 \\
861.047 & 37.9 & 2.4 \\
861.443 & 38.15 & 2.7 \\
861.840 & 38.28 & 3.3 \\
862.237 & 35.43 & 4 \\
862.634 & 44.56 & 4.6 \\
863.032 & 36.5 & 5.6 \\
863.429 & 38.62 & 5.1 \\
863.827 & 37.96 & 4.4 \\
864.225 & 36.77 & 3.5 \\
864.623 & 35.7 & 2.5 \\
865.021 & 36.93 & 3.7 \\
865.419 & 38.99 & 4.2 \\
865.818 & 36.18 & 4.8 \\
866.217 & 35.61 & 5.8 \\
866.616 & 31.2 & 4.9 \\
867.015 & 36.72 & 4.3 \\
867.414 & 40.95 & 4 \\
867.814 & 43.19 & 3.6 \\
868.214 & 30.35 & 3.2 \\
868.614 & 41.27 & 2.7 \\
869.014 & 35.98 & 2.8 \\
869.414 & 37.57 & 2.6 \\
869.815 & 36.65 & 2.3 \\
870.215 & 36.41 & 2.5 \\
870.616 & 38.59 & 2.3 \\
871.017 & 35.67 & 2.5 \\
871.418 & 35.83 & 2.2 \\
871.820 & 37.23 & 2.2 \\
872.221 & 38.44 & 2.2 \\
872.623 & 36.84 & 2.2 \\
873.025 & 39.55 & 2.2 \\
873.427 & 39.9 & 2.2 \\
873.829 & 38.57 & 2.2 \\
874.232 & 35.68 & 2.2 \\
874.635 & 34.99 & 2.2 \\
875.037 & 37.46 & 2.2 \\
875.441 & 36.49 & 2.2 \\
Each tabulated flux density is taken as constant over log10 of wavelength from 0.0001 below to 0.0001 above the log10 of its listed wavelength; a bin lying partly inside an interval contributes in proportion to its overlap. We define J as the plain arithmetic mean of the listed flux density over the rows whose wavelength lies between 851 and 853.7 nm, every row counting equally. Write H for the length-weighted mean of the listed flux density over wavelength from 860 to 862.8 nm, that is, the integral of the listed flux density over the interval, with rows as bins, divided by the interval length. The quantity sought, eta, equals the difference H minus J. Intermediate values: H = 37.7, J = 36.7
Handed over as 1.0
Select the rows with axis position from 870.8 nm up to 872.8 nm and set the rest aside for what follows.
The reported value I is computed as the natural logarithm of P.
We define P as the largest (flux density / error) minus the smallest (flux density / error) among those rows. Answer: 1.2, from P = 3.2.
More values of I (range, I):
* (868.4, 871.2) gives 1.4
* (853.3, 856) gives 1.9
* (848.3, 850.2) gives 1.9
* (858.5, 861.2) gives 1.3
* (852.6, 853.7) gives -0.9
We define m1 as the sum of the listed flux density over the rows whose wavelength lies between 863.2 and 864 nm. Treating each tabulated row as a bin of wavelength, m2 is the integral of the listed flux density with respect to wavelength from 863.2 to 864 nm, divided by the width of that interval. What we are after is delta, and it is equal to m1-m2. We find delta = 38.3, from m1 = 76.6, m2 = 38.2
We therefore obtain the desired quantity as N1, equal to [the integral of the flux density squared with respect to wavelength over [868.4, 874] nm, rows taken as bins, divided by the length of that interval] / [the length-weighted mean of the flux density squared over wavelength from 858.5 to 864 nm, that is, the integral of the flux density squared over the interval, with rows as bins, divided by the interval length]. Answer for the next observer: 1.03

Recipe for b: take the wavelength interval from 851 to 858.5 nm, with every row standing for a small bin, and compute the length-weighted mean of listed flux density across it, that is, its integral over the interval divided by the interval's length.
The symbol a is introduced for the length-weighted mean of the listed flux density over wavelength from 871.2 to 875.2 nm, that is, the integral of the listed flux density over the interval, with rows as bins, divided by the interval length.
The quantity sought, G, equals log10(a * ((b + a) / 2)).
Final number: 3.145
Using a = 37.4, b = 37.15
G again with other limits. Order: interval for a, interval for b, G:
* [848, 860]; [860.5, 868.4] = 3.140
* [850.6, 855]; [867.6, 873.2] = 3.146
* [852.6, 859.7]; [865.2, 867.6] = 3.131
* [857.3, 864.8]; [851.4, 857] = 3.137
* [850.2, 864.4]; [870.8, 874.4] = 3.142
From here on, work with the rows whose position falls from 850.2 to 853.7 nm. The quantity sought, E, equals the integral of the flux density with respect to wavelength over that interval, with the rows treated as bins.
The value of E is 129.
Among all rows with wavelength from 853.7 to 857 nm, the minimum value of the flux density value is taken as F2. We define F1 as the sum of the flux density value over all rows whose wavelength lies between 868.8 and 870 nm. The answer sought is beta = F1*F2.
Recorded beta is 3879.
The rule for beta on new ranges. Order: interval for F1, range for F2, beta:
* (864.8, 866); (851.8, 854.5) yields 3906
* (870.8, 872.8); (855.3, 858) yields 6571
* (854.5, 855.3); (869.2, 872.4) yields 2607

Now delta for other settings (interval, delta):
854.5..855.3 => 36.4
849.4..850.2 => 37.6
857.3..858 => 36.2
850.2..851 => 37.4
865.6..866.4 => 35.8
